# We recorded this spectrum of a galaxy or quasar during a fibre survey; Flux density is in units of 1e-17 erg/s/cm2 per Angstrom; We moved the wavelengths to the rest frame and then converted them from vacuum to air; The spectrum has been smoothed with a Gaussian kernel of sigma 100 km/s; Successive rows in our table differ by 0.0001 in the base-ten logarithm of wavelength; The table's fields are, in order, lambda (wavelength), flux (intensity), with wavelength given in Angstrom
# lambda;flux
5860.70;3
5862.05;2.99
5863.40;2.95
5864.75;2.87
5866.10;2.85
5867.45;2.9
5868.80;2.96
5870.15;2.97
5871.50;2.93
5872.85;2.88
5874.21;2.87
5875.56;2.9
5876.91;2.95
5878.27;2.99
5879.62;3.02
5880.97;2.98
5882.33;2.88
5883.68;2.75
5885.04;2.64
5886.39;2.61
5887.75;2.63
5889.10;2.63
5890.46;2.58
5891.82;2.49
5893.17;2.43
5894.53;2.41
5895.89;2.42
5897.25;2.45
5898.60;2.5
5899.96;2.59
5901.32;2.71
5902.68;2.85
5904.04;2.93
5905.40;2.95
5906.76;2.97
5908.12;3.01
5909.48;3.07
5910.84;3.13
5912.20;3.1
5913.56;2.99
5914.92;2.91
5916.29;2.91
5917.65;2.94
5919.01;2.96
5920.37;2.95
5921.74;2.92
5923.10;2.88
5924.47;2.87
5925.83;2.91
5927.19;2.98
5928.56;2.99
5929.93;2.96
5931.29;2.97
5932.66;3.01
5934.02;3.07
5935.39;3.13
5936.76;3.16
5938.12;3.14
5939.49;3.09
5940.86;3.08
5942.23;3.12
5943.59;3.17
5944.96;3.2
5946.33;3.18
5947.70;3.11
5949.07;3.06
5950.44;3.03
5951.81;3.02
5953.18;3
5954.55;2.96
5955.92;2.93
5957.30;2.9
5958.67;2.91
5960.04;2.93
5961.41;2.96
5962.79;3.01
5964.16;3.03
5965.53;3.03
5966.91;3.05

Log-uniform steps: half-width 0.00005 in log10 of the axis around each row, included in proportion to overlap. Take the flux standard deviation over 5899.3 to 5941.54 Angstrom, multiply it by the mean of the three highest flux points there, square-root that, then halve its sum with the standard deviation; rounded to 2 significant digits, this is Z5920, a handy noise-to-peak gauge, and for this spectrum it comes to 0.37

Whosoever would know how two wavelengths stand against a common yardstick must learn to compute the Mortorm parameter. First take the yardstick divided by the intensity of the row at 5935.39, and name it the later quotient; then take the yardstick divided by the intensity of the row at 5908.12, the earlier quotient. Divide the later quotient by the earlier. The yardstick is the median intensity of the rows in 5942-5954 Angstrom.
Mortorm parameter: 0.96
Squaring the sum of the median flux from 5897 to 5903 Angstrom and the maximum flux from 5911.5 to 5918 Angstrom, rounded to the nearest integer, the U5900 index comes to 32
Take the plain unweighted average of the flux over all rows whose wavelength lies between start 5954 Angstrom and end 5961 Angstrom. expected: 2.93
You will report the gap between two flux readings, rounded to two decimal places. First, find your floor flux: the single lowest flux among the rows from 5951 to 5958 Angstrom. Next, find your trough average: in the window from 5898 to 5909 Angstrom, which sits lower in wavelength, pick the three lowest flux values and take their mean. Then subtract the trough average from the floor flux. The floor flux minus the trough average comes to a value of 0.30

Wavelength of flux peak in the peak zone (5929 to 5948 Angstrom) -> 5944.96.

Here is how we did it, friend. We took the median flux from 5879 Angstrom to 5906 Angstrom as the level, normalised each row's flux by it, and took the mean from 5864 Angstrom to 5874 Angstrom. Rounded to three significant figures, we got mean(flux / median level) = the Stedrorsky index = 1.11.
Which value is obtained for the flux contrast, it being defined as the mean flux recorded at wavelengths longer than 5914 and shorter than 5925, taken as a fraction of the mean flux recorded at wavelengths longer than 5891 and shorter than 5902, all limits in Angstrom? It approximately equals 1.17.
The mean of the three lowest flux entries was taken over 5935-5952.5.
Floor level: 3.04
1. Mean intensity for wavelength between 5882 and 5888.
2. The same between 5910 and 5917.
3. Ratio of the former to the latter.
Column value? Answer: 0.90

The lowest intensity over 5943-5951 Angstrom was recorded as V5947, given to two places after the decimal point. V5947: 3.03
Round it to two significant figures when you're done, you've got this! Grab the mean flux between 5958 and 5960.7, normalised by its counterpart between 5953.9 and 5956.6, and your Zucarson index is 0.99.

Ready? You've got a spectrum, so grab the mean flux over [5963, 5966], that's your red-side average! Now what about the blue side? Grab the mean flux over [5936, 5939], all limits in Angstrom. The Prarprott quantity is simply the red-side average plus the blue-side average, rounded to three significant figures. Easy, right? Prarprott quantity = 6.18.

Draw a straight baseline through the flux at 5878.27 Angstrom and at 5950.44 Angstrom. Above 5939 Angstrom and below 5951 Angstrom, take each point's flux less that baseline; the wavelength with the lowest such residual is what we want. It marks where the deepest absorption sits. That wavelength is 5950.44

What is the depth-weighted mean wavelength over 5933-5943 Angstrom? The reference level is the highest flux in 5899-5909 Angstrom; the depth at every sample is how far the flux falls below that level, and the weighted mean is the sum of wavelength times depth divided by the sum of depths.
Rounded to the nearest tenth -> 5938.1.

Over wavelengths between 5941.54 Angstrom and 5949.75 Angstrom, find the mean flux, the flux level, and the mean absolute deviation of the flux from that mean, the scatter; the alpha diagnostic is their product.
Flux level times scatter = 0.14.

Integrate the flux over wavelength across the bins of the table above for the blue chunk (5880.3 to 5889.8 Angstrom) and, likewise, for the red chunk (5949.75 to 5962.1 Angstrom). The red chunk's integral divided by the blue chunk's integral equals 1.41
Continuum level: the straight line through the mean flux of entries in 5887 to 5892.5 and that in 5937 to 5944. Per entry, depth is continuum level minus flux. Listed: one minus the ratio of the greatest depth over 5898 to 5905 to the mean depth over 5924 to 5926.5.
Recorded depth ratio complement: -2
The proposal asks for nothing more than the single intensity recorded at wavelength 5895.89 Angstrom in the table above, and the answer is 2.42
